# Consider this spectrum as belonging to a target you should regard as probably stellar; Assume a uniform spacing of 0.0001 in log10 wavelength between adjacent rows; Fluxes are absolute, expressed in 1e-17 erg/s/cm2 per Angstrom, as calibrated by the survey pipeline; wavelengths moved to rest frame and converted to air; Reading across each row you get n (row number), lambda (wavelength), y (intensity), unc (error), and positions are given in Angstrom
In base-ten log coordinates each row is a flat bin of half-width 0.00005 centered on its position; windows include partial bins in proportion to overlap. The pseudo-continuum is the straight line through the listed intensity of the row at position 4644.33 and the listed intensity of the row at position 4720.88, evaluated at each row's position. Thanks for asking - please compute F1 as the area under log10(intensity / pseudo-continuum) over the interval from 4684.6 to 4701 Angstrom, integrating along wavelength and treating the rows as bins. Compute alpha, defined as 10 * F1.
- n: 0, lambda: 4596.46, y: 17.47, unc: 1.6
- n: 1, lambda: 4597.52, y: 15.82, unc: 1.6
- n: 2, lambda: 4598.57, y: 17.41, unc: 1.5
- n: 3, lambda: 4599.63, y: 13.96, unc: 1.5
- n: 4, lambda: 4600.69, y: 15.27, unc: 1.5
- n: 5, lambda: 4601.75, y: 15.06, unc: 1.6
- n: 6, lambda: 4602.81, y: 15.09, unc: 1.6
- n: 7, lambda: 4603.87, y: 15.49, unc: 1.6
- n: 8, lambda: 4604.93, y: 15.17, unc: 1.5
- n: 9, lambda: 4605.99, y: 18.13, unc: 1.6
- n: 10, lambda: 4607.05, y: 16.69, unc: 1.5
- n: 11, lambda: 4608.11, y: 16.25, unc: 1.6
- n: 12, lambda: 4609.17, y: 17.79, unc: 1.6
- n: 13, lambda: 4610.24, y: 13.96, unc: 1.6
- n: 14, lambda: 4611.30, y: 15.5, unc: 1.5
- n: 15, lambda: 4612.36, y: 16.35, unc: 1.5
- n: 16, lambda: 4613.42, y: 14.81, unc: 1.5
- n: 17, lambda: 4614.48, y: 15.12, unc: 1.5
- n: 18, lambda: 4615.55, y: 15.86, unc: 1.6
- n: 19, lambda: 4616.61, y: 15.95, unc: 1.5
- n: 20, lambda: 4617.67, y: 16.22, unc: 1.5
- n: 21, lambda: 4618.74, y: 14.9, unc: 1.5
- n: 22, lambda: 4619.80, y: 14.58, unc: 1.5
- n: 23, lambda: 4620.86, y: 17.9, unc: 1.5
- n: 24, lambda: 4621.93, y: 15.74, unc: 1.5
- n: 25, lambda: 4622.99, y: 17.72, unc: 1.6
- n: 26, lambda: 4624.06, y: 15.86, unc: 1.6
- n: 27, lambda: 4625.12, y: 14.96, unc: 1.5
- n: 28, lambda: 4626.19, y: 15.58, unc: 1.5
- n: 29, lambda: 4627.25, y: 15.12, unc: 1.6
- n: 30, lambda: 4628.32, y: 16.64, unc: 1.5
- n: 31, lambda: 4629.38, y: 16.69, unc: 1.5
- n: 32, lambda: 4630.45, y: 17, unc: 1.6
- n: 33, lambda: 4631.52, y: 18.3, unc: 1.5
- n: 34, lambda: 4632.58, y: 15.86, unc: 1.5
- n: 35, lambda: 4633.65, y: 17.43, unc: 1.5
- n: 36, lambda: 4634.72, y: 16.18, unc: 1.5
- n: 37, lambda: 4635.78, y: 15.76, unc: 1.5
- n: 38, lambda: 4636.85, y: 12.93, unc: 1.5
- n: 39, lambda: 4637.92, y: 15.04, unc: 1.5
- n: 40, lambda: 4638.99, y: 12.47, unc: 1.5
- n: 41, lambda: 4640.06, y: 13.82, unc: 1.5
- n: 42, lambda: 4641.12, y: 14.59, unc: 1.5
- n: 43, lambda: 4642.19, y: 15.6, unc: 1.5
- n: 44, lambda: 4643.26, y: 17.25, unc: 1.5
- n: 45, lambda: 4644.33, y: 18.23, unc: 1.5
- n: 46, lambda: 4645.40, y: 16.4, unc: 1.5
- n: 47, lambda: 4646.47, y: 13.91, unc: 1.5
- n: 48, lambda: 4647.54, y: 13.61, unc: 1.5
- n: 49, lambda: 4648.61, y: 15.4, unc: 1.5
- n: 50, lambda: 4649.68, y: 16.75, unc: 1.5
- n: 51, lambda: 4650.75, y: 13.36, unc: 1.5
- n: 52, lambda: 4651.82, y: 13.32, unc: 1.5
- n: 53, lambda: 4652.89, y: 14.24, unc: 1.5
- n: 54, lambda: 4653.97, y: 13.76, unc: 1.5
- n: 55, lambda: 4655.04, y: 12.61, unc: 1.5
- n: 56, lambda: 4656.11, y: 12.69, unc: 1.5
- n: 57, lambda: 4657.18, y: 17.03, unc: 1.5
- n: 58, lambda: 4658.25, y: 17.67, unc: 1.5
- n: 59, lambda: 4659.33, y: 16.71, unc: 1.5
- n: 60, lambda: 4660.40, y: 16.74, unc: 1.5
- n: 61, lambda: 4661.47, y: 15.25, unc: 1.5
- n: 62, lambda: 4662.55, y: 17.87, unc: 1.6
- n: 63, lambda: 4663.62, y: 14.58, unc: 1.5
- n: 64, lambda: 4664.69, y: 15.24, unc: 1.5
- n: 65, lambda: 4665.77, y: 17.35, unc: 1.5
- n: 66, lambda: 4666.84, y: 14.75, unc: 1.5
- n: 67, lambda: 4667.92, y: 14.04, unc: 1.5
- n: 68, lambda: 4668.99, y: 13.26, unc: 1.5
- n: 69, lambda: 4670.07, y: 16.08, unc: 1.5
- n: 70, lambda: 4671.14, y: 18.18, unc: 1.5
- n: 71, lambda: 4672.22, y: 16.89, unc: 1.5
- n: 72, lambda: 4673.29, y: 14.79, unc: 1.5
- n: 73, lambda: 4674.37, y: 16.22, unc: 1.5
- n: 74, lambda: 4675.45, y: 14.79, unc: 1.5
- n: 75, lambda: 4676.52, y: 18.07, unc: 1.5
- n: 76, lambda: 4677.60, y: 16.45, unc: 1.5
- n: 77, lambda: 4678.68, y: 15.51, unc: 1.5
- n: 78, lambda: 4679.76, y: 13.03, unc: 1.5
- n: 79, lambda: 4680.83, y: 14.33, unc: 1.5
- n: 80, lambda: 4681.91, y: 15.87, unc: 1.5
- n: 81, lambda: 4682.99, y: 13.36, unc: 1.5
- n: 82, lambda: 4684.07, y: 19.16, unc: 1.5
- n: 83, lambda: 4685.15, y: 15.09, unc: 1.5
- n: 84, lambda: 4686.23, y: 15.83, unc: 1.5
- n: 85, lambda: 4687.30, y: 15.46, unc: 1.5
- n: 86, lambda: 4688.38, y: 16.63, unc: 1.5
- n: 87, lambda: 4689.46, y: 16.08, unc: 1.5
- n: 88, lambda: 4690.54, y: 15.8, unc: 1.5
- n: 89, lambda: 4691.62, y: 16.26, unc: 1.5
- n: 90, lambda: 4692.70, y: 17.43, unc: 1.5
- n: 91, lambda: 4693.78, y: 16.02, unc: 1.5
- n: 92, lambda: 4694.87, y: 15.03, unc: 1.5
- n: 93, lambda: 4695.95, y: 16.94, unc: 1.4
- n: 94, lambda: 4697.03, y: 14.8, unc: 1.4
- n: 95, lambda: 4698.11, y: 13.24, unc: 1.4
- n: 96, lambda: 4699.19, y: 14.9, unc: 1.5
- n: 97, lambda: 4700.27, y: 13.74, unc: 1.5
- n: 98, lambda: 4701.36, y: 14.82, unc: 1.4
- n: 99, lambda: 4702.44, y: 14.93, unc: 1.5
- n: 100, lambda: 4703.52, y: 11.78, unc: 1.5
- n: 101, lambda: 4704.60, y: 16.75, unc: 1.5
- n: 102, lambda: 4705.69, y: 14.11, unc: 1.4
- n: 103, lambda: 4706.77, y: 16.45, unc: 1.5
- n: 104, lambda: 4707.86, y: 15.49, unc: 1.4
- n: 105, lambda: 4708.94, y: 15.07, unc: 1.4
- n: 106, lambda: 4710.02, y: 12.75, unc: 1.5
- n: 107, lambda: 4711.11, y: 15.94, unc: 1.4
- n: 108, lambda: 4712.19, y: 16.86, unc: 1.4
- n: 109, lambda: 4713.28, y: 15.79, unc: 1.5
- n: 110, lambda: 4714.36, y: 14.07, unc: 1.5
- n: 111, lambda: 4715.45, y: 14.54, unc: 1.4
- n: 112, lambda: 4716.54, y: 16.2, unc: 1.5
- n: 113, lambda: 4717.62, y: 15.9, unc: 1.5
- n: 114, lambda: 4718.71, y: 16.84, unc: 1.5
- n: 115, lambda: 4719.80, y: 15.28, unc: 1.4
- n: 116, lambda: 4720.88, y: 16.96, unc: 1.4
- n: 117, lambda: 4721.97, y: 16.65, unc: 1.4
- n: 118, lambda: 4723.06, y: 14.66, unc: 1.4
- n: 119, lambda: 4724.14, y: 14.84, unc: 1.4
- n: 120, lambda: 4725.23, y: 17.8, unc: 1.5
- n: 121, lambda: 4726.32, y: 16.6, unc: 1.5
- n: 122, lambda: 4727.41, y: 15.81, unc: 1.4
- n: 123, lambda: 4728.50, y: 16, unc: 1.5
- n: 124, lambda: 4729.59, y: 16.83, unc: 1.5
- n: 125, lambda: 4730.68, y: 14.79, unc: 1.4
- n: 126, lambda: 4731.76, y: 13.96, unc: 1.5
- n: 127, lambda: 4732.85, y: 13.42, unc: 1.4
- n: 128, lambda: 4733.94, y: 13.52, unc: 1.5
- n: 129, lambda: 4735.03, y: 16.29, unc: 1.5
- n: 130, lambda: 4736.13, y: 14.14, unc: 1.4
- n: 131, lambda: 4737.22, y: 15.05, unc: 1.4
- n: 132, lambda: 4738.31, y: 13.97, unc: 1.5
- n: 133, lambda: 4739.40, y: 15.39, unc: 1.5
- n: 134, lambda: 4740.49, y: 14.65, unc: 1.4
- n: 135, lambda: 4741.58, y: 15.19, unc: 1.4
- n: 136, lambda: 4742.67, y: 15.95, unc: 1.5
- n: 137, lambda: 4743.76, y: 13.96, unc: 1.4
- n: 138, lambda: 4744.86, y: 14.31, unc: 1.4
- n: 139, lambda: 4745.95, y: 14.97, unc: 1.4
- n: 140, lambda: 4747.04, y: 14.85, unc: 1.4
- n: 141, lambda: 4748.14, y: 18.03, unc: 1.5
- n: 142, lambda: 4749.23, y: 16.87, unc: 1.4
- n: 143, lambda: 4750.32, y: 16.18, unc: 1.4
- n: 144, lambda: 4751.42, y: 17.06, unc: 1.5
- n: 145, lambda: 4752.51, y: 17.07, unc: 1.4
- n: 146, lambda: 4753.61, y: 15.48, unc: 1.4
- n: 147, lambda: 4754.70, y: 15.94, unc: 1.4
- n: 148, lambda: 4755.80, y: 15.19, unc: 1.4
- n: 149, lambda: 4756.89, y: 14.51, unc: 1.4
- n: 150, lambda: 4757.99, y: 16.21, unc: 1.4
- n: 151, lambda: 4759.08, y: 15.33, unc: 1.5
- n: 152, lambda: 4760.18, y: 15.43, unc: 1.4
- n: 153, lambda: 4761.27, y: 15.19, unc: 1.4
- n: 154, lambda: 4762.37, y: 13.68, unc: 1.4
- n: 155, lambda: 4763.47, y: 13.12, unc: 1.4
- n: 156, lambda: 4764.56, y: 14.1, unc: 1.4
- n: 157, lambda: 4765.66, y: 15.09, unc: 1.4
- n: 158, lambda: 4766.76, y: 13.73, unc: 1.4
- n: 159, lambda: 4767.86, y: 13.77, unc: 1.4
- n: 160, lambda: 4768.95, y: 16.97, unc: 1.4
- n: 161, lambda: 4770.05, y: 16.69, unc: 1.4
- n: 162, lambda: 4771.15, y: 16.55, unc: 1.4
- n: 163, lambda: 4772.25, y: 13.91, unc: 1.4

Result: -8.3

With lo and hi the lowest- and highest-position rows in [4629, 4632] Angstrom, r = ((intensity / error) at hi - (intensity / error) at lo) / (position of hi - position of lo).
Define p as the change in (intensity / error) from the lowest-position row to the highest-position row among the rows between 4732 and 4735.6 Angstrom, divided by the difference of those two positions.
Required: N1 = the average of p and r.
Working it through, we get 0.54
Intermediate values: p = 0.6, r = 0.5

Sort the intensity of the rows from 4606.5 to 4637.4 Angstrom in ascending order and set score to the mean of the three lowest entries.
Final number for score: 13.8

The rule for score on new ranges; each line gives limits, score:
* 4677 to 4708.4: 12.7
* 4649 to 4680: 12.8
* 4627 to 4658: 12.6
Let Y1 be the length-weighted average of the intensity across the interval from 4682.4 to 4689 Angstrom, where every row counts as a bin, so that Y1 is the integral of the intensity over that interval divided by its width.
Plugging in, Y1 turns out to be 15.9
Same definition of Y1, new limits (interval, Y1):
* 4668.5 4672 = 16.0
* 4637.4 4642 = 14.1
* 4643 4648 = 15.8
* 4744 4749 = 15.5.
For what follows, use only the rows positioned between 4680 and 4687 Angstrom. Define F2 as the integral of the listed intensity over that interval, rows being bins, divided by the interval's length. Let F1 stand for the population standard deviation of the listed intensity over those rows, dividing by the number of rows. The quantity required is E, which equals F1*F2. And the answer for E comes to 28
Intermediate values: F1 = 1.8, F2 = 15.5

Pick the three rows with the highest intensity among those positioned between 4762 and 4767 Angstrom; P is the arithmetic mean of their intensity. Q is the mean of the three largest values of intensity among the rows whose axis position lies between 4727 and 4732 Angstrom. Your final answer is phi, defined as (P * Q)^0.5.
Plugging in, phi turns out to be 15.2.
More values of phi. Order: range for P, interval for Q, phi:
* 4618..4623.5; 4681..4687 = 17.0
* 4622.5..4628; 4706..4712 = 16.2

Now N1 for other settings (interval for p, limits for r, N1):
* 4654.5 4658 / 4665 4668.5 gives 0.18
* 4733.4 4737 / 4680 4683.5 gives 0.10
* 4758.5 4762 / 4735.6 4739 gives -0.04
